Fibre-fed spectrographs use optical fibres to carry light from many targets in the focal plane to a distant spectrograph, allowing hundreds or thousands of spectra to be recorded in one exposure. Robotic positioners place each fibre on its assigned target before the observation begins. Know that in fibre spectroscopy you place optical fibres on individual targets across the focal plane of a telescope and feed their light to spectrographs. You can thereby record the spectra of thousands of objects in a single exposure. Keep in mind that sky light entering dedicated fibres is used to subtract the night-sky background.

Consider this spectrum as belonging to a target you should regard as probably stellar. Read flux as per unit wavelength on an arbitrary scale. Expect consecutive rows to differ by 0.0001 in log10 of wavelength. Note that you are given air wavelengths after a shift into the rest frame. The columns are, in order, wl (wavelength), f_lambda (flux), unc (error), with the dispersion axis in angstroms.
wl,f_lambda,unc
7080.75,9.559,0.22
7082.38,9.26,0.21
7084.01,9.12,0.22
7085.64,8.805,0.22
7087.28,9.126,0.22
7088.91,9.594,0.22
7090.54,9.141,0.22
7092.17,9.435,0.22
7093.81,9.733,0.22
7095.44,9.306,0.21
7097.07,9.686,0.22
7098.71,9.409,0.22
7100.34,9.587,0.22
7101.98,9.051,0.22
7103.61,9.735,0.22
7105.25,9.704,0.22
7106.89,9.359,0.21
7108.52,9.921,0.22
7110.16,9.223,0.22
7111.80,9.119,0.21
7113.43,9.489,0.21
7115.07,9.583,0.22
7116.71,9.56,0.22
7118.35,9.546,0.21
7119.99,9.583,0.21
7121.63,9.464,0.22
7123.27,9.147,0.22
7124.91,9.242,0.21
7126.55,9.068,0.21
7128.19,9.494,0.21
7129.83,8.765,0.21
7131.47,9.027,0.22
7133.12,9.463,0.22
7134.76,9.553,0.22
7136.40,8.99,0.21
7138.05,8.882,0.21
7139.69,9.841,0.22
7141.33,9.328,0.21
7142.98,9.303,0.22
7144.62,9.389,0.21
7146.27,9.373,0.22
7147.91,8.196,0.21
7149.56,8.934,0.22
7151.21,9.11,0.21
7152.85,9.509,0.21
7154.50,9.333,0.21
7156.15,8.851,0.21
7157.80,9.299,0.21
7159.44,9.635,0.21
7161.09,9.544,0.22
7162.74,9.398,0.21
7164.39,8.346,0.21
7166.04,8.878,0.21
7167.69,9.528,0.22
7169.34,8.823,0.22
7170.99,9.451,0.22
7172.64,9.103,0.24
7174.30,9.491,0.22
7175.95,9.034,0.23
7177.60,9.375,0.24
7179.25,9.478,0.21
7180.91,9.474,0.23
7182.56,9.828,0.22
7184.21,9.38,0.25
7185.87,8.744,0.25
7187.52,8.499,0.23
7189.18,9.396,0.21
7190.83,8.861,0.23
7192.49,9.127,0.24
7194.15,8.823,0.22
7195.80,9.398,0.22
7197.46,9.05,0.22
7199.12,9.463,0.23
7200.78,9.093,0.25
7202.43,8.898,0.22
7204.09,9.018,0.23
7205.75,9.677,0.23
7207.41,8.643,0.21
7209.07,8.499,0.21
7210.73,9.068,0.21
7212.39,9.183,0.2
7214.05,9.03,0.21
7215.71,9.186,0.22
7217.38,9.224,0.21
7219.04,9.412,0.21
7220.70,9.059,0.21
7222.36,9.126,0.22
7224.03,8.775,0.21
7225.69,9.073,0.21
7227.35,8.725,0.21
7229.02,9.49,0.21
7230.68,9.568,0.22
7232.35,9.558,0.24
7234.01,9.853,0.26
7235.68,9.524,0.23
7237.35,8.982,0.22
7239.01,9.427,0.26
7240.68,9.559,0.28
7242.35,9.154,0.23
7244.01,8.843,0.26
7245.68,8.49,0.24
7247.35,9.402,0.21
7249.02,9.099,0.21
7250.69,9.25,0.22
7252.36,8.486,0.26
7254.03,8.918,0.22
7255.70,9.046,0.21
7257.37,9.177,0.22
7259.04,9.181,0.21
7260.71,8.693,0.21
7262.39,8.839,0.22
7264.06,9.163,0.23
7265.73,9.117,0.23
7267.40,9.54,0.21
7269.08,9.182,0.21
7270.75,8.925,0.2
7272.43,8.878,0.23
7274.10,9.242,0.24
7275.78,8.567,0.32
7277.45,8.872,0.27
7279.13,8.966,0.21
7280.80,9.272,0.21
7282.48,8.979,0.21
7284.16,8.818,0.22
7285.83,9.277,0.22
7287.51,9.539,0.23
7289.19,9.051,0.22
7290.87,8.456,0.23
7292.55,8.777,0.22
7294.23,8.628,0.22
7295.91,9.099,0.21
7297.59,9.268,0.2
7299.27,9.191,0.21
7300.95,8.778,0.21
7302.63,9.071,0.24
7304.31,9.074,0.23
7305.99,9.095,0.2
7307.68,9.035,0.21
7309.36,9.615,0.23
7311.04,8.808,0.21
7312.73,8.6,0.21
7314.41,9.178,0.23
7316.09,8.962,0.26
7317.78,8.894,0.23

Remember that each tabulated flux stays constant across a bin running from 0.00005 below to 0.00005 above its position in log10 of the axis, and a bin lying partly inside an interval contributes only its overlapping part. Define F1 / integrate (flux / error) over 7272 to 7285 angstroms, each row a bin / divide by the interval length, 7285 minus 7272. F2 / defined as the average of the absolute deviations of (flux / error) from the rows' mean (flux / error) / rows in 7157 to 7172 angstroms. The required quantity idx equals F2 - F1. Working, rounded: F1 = 38.3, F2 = 1.5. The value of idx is -36.8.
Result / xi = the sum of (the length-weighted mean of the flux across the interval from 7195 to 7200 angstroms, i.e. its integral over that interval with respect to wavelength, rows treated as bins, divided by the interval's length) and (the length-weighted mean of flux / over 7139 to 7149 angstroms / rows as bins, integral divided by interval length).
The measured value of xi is 18.5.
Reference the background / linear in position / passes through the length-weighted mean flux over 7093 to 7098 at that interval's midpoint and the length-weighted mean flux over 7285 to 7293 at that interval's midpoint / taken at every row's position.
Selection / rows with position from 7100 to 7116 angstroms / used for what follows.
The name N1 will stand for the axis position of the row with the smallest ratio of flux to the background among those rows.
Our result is 7101.98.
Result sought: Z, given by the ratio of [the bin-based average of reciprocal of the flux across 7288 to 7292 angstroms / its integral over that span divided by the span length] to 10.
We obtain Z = 0.0113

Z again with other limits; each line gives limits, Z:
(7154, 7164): 0.0108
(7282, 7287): 0.0110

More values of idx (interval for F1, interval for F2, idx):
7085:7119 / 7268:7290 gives -39.8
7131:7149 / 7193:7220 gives -41.0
